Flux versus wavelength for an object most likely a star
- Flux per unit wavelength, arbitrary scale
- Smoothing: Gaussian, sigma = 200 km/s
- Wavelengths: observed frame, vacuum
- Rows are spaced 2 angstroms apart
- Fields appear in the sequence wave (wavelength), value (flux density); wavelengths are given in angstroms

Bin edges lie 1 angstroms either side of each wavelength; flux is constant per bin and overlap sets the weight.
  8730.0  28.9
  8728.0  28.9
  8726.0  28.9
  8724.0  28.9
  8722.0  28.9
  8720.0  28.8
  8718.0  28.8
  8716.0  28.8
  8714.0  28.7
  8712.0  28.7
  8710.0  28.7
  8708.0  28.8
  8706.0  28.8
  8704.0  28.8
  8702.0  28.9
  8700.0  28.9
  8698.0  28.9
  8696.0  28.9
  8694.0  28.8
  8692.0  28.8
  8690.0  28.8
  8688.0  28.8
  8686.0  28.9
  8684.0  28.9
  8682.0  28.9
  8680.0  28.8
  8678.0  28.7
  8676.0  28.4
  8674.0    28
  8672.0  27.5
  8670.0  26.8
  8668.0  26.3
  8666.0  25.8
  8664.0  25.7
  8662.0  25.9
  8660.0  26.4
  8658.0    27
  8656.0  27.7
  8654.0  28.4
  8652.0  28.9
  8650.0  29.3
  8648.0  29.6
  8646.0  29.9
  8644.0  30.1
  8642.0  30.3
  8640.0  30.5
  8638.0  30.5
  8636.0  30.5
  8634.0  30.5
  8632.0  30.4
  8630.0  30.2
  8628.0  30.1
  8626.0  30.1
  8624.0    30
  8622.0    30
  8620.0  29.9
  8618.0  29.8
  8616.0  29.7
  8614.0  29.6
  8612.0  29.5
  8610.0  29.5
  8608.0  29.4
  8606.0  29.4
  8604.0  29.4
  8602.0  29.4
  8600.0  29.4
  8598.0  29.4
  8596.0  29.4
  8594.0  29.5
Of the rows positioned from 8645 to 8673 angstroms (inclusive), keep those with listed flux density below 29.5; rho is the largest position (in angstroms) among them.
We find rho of 8672.0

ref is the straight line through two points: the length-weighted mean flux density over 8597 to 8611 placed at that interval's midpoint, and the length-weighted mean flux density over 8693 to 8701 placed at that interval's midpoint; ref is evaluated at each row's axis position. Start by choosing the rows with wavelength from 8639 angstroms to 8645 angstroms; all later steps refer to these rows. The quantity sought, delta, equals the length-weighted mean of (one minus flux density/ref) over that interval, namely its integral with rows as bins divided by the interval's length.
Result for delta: -0.04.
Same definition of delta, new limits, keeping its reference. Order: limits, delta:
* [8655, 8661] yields 0.07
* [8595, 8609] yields 0.00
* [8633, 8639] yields -0.04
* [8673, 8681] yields 0.02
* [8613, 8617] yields -0.01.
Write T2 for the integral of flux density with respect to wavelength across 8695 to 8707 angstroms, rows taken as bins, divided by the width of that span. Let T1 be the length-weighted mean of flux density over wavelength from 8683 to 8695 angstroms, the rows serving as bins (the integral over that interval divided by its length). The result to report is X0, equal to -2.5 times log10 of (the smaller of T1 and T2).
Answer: -3.65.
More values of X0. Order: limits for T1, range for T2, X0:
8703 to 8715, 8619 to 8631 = -3.65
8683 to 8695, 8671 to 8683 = -3.63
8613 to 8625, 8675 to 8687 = -3.65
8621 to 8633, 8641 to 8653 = -3.68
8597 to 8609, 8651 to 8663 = -3.59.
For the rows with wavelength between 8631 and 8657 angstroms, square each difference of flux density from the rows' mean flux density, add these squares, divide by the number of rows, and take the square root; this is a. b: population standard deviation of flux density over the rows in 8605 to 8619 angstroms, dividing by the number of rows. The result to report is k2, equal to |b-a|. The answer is 0.74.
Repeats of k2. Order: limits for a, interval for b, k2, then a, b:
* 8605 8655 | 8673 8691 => 0.23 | 0.5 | 0.28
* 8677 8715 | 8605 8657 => 0.58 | 0.1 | 0.65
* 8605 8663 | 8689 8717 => 1.13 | 1.2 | 0.07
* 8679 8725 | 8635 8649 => 0.26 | 0.1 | 0.33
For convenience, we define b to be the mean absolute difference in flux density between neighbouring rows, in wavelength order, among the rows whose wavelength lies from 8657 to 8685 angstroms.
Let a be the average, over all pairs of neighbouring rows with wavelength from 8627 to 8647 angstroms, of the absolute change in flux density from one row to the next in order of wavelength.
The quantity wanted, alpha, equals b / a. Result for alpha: 3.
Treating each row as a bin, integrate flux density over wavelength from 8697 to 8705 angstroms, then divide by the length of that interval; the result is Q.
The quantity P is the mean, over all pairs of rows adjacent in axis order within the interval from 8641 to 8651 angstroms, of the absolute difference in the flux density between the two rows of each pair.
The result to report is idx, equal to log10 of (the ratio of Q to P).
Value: 2.1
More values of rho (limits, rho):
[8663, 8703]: 8702.0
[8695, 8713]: 8712.0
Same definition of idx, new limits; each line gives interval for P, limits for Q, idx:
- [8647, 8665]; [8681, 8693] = 1.8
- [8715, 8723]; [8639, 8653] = 3.0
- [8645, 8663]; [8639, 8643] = 1.8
